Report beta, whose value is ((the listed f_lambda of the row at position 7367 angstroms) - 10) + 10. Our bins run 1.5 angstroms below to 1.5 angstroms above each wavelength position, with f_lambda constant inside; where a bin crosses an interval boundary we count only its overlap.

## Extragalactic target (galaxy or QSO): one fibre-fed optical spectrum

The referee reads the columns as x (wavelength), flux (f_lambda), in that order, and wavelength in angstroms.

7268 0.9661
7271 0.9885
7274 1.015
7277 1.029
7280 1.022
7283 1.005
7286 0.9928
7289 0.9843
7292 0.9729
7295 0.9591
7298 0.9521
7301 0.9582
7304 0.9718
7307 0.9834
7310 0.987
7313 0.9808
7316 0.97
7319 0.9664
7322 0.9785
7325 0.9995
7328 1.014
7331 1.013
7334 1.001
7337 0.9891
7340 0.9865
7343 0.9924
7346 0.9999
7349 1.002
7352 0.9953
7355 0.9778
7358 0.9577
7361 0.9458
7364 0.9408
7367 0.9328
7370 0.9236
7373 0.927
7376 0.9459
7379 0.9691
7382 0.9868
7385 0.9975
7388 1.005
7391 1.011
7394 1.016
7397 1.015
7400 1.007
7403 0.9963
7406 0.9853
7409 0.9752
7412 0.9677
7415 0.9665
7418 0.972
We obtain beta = 0.93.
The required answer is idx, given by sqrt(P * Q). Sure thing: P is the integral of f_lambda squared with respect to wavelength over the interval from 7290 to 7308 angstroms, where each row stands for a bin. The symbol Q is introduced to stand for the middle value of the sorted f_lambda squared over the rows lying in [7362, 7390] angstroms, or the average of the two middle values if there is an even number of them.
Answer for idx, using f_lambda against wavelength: 3.9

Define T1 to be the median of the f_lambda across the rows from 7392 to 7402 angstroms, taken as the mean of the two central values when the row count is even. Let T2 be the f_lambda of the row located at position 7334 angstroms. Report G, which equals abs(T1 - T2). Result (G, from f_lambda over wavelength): 0.014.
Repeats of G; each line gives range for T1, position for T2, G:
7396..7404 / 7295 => 0.048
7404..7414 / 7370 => 0.052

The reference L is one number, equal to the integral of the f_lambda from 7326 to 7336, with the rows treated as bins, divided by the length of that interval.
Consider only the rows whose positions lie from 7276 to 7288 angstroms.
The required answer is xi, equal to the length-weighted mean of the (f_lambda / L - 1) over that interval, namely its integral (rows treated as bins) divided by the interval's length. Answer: 0.00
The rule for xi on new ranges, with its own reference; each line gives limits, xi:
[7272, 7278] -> 0.01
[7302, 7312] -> -0.03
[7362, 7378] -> -0.07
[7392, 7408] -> 0.00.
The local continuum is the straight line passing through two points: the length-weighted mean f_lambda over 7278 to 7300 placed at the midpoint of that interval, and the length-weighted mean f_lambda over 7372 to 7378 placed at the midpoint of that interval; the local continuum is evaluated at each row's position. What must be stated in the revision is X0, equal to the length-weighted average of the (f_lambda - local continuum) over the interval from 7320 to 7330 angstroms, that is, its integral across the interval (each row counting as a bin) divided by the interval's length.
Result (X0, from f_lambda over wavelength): 0.03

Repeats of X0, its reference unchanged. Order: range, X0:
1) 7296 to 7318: 0.00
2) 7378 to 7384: 0.04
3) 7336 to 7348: 0.04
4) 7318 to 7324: 0.01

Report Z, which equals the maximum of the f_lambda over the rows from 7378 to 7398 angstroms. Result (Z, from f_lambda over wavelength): 1.016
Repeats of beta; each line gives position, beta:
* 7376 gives 0.95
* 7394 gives 1.02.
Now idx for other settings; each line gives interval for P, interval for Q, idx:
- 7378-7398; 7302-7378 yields 4.4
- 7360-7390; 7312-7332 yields 5.2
